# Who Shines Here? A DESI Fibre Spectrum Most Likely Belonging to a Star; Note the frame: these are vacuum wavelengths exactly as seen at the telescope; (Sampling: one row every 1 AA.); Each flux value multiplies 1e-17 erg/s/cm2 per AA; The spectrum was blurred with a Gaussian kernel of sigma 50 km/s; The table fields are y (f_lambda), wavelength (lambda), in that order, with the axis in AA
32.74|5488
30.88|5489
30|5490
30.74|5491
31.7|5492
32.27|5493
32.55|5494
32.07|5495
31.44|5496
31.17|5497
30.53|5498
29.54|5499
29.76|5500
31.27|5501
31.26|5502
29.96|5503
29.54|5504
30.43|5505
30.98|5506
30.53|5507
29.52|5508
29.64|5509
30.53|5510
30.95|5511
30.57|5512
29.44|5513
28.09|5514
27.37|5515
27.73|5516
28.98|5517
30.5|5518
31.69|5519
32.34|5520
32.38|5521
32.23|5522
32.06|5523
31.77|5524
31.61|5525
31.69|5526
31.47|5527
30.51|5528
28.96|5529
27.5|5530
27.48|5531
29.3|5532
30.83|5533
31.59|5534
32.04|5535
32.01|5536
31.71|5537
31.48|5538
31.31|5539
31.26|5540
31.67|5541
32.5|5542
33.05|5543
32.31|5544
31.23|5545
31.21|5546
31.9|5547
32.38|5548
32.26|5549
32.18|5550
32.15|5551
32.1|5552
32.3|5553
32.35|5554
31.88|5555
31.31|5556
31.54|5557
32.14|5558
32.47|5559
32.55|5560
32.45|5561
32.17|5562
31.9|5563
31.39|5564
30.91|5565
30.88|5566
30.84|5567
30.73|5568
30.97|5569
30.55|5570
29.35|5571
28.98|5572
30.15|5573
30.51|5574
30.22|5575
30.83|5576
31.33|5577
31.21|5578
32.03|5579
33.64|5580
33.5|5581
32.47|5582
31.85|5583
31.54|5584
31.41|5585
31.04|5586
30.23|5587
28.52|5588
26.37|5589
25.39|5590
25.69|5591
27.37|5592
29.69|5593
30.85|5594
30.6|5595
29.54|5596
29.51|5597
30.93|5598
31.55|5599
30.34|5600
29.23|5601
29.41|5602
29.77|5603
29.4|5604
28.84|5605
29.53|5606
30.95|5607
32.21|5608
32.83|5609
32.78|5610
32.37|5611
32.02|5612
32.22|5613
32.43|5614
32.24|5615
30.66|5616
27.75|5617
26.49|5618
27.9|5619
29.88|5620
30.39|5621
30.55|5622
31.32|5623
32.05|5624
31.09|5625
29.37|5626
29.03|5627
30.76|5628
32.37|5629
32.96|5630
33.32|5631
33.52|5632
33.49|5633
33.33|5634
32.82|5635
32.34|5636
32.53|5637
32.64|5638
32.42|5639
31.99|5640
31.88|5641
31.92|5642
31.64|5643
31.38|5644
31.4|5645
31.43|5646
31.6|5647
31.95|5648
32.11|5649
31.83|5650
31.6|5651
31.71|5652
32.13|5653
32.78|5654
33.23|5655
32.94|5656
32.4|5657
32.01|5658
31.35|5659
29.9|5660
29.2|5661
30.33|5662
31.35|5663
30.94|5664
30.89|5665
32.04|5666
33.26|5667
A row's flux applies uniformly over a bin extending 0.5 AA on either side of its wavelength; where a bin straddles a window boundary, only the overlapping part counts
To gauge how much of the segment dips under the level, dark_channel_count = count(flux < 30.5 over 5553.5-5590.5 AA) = 8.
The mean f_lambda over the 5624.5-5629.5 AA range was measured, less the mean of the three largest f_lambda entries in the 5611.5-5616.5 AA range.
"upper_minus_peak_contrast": -1.8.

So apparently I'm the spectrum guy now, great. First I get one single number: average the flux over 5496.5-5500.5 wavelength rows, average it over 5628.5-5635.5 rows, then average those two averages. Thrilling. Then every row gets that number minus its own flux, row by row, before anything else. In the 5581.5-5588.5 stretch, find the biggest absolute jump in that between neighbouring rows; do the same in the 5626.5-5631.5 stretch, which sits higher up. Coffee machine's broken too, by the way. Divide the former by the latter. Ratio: 1.0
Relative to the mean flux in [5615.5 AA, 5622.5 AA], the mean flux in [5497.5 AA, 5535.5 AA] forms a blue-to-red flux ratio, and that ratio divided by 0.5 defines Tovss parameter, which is 2.09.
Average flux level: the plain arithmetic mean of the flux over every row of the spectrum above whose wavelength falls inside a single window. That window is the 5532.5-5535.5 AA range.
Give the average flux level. 31.5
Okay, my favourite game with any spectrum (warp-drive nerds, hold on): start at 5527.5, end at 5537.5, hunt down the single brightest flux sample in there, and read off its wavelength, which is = 5535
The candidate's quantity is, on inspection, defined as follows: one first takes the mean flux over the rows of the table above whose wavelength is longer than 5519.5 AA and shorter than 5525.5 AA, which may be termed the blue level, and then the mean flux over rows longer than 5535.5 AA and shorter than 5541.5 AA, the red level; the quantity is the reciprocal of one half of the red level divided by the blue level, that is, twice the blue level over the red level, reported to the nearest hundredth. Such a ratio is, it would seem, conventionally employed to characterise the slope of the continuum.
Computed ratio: 2.03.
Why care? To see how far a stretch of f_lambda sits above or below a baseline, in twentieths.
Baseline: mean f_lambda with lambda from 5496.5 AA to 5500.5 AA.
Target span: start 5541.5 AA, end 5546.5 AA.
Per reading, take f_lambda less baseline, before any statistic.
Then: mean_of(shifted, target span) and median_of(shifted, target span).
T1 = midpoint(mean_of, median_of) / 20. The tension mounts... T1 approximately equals 0.10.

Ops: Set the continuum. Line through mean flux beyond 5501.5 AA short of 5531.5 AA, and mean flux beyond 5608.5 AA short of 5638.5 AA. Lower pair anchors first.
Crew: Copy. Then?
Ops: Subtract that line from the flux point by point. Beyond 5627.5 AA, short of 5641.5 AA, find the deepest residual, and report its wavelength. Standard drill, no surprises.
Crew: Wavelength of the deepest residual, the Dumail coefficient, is 5628 AA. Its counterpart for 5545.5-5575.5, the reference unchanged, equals 5572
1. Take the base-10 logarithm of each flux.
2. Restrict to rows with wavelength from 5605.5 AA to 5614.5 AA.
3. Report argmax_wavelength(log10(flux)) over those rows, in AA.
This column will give 5609 AA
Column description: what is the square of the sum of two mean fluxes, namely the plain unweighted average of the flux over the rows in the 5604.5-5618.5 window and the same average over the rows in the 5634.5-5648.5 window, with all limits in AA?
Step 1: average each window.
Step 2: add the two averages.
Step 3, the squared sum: 3962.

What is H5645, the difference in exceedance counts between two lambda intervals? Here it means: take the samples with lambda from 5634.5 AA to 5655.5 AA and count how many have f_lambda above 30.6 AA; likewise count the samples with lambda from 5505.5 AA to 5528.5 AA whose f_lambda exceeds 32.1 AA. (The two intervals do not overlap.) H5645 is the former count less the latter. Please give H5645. 18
